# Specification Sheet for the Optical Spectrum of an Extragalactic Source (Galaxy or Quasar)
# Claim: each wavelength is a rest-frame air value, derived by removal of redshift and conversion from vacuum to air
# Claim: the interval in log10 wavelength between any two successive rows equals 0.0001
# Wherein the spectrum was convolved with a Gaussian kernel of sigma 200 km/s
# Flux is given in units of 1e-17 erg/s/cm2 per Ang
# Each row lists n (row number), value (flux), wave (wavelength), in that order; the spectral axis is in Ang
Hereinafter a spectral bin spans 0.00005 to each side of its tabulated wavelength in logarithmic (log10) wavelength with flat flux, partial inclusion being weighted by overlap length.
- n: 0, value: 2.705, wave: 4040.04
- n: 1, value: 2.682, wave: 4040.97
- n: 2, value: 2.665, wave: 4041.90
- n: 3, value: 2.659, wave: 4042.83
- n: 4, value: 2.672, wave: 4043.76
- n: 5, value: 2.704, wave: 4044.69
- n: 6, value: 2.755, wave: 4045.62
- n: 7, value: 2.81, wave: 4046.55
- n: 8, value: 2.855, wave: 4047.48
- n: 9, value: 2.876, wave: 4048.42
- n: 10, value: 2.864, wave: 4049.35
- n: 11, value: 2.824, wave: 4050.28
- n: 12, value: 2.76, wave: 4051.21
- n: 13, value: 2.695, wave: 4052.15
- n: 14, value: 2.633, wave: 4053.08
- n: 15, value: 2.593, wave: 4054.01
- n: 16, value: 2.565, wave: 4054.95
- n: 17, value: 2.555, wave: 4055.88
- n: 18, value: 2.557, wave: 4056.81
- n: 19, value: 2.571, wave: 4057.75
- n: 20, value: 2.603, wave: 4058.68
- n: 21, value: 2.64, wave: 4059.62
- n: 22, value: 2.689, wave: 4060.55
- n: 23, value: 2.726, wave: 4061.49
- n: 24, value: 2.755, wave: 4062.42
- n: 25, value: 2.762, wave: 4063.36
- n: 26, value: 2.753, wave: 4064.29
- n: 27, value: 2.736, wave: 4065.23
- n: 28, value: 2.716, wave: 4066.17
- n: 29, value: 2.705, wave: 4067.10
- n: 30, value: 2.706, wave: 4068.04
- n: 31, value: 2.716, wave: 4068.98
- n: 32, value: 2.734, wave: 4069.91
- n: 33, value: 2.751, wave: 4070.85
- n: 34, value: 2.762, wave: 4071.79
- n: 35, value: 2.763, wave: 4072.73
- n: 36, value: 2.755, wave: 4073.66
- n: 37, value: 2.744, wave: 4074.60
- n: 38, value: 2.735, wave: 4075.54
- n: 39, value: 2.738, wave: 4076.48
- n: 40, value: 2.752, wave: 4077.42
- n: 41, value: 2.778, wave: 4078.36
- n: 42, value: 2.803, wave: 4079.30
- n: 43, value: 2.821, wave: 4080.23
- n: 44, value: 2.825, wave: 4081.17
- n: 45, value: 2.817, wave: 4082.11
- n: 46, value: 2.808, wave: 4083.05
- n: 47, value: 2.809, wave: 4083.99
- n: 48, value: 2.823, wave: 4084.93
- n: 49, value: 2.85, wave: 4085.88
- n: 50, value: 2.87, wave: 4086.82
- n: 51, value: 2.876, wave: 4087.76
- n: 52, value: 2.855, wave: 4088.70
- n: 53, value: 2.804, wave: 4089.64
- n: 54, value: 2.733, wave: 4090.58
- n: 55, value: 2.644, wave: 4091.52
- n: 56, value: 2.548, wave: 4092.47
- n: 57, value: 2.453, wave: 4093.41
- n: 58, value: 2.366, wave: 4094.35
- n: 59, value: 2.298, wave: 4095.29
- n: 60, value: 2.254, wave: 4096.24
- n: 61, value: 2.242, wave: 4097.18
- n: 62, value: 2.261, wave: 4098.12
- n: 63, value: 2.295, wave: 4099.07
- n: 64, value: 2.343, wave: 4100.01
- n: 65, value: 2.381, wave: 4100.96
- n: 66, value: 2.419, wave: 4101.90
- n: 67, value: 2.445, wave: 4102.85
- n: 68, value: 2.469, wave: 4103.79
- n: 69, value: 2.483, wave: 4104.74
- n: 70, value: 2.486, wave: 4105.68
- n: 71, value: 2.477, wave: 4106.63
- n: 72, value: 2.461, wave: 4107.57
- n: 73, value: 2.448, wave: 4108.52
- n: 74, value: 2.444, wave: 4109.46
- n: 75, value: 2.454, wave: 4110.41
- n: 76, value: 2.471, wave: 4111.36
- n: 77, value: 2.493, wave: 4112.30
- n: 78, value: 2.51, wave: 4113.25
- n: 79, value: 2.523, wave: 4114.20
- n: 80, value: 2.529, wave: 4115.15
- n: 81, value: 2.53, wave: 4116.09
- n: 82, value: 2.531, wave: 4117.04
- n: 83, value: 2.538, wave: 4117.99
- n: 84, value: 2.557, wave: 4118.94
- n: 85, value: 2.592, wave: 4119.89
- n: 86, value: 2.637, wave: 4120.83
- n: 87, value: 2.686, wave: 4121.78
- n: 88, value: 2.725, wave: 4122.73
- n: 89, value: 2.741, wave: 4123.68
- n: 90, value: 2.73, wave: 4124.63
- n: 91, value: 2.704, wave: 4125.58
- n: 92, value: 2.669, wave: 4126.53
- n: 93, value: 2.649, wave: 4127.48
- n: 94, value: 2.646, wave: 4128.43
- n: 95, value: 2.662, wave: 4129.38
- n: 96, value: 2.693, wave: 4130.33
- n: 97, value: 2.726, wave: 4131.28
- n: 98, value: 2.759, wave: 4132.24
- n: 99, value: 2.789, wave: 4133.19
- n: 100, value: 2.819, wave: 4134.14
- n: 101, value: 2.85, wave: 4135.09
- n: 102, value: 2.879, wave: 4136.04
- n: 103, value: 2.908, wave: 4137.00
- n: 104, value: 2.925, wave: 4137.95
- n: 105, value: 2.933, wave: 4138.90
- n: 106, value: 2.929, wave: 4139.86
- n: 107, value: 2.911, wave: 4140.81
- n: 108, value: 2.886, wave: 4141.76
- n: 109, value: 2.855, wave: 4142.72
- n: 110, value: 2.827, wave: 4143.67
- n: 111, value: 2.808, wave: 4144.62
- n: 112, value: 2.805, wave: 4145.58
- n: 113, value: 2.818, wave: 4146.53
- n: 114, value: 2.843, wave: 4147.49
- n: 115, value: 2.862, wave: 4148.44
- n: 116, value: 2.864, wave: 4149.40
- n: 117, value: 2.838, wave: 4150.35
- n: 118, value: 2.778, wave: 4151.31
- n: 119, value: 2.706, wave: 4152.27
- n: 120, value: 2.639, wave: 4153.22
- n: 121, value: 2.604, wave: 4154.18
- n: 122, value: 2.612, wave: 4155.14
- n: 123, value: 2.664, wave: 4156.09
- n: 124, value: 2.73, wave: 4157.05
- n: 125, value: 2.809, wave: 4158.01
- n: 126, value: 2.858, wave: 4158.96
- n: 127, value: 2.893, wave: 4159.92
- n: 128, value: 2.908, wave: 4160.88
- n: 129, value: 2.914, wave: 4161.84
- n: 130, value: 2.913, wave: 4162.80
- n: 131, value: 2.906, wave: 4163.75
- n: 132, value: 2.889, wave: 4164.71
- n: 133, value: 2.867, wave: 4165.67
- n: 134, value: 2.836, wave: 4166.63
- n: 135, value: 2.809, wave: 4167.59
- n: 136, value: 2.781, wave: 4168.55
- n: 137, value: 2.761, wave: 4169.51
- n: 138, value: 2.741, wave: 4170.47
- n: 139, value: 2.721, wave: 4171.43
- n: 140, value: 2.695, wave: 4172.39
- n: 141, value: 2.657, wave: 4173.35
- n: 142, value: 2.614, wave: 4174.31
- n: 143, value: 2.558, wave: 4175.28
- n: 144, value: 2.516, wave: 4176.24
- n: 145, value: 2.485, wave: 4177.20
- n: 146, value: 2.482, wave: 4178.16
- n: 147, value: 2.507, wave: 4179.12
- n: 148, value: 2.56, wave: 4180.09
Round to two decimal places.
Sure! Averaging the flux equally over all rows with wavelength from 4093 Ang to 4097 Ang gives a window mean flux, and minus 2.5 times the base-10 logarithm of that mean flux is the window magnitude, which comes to -0.92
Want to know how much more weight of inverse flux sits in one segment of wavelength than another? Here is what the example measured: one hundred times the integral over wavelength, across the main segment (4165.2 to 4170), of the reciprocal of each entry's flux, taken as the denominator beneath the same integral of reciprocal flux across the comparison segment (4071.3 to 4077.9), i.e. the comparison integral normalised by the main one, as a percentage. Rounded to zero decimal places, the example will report 140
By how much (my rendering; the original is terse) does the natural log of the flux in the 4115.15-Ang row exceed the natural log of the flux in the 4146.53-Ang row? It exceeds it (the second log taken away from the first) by -0.11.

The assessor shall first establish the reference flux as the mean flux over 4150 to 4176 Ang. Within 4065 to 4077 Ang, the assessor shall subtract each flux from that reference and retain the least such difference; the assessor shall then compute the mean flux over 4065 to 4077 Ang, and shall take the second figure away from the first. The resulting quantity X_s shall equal -2.73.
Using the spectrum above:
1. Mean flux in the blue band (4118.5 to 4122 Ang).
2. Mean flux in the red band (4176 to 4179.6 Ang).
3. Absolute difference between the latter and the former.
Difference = 0.12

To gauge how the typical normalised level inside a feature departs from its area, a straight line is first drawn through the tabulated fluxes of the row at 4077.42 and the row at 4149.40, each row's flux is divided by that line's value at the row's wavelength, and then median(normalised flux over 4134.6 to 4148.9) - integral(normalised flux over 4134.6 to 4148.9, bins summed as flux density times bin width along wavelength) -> -13.4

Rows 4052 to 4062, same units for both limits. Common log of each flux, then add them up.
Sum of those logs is 4.60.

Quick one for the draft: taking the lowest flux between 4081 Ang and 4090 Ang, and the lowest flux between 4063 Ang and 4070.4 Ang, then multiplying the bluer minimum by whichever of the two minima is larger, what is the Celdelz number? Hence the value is 7.6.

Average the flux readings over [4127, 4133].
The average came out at 2.69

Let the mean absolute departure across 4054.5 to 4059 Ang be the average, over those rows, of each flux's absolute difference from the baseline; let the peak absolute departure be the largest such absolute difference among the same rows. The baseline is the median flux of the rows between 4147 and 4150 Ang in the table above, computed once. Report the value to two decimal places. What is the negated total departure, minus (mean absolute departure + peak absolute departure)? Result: -0.60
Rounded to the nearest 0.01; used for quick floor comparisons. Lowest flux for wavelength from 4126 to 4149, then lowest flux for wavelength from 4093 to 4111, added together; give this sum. 4.89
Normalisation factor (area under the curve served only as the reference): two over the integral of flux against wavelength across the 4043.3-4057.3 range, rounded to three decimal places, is 0.053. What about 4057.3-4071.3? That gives 0.053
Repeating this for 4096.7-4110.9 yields 0.059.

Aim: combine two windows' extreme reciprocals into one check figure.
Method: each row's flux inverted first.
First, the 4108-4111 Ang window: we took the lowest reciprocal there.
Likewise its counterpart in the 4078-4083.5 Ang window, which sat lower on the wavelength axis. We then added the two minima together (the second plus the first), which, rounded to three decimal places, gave 0.761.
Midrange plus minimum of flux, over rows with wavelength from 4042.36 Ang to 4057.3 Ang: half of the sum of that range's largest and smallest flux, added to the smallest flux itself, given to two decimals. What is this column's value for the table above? 5.27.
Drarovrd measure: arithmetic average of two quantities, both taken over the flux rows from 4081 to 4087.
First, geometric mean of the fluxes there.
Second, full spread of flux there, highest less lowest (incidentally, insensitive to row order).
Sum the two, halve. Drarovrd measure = 1.45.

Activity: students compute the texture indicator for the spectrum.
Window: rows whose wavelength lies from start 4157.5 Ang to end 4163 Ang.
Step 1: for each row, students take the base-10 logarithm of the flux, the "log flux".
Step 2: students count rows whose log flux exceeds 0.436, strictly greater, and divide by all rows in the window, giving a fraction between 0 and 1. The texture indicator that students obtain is 1.0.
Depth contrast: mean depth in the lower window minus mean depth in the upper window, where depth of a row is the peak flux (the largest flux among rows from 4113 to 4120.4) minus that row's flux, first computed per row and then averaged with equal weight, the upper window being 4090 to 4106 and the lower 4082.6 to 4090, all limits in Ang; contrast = -0.42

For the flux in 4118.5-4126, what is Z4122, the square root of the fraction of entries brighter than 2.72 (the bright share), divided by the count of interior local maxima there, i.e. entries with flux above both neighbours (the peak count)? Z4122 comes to 0.61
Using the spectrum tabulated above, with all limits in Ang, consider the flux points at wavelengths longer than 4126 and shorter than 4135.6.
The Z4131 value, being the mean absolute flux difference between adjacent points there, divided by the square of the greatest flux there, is 0.0031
